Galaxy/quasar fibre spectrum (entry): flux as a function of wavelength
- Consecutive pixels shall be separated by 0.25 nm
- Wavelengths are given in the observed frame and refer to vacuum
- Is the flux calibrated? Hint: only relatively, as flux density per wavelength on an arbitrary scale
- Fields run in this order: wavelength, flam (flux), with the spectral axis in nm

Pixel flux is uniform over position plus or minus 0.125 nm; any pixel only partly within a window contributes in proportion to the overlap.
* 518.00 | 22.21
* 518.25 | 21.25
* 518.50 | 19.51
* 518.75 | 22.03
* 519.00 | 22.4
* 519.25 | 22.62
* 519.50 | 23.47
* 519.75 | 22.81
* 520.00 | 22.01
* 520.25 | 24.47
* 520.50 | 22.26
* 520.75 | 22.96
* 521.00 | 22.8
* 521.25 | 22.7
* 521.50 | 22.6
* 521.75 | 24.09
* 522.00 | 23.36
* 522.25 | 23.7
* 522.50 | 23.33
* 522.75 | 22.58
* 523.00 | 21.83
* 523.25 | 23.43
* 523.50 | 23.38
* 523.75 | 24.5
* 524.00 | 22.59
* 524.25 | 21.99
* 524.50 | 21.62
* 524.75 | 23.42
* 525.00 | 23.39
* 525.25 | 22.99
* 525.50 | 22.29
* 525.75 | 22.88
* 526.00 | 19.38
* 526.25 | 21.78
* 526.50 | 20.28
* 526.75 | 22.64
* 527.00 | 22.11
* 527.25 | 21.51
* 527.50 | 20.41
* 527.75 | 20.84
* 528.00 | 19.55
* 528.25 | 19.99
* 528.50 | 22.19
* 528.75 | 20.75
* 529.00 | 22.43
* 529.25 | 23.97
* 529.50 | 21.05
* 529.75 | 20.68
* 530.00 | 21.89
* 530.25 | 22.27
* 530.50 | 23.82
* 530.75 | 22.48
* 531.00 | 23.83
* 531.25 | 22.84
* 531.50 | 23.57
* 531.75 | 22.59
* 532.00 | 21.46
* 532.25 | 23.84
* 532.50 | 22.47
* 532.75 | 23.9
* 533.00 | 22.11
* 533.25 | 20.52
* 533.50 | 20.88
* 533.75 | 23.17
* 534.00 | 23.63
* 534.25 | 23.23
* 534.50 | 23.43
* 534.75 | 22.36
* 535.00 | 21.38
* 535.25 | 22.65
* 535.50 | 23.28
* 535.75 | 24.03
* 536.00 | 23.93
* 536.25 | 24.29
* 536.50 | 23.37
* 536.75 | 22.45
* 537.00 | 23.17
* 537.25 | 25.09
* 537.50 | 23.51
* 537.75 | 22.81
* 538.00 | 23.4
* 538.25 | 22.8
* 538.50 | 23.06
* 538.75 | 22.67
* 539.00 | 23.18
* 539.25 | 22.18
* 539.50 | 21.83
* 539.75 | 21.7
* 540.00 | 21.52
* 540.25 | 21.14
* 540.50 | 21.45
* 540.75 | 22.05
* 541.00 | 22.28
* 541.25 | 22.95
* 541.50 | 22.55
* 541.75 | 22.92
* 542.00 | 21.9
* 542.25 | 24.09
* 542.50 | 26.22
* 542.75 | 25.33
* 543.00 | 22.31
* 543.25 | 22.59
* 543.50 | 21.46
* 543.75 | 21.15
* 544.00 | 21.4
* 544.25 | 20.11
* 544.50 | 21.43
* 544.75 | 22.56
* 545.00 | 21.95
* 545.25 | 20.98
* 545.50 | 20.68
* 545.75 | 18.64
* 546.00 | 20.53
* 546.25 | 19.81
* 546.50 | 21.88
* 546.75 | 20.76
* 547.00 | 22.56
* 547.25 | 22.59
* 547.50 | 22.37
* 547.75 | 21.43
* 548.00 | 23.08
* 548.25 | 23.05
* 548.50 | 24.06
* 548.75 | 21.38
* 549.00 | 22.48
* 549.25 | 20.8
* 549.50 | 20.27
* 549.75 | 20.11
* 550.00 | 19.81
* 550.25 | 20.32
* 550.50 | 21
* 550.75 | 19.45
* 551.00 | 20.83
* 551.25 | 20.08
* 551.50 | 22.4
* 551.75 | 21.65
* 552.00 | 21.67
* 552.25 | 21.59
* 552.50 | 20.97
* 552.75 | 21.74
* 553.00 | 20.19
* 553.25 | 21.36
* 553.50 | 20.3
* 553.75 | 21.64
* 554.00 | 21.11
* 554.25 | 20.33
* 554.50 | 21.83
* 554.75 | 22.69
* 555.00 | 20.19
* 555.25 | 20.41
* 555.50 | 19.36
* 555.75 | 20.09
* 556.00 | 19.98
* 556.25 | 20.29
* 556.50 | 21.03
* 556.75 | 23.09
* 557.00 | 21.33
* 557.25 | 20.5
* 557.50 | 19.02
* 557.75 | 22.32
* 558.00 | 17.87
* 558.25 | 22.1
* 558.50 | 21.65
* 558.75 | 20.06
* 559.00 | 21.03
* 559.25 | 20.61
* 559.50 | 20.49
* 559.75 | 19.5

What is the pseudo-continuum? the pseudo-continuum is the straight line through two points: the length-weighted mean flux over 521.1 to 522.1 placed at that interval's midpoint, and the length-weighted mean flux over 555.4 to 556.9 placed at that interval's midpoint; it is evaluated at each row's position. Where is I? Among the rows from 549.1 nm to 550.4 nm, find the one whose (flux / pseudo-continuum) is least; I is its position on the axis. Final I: 550.00 nm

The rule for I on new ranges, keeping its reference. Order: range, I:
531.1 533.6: 533.25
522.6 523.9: 523.00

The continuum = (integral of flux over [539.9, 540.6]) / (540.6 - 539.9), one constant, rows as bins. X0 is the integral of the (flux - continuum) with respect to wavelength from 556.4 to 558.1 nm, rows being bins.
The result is -1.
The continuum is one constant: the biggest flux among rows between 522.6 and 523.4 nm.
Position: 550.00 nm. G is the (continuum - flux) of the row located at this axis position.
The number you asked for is 3.6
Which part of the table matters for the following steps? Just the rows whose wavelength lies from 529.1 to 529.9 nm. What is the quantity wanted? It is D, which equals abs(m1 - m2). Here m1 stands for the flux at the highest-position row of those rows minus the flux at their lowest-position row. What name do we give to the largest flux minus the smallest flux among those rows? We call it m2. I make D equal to 6.6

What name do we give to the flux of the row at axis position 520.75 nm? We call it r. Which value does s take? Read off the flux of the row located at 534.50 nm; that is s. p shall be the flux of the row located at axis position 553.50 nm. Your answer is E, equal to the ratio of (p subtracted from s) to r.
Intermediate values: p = 20.3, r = 22.96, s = 23.43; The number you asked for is 0.14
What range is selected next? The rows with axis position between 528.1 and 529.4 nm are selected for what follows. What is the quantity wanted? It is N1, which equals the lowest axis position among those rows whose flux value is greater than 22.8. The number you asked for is 529.25 nm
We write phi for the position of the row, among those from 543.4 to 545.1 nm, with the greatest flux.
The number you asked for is 544.75 nm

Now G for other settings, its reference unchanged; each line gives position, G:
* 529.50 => 2.4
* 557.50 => 4.4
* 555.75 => 3.3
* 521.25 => 0.7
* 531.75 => 0.8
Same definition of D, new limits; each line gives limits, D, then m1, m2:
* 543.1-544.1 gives 2.6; -1.2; 1.44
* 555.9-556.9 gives 0.0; 3.1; 3.11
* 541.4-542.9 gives 1.5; 2.8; 4.32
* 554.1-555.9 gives 3.6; -0.2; 3.33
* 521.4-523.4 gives 1.4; 0.8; 2.26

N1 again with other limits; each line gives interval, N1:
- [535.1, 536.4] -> 535.50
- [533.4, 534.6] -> 533.75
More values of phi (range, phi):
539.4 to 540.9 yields 540.75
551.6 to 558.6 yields 556.75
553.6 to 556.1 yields 554.75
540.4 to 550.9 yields 542.50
